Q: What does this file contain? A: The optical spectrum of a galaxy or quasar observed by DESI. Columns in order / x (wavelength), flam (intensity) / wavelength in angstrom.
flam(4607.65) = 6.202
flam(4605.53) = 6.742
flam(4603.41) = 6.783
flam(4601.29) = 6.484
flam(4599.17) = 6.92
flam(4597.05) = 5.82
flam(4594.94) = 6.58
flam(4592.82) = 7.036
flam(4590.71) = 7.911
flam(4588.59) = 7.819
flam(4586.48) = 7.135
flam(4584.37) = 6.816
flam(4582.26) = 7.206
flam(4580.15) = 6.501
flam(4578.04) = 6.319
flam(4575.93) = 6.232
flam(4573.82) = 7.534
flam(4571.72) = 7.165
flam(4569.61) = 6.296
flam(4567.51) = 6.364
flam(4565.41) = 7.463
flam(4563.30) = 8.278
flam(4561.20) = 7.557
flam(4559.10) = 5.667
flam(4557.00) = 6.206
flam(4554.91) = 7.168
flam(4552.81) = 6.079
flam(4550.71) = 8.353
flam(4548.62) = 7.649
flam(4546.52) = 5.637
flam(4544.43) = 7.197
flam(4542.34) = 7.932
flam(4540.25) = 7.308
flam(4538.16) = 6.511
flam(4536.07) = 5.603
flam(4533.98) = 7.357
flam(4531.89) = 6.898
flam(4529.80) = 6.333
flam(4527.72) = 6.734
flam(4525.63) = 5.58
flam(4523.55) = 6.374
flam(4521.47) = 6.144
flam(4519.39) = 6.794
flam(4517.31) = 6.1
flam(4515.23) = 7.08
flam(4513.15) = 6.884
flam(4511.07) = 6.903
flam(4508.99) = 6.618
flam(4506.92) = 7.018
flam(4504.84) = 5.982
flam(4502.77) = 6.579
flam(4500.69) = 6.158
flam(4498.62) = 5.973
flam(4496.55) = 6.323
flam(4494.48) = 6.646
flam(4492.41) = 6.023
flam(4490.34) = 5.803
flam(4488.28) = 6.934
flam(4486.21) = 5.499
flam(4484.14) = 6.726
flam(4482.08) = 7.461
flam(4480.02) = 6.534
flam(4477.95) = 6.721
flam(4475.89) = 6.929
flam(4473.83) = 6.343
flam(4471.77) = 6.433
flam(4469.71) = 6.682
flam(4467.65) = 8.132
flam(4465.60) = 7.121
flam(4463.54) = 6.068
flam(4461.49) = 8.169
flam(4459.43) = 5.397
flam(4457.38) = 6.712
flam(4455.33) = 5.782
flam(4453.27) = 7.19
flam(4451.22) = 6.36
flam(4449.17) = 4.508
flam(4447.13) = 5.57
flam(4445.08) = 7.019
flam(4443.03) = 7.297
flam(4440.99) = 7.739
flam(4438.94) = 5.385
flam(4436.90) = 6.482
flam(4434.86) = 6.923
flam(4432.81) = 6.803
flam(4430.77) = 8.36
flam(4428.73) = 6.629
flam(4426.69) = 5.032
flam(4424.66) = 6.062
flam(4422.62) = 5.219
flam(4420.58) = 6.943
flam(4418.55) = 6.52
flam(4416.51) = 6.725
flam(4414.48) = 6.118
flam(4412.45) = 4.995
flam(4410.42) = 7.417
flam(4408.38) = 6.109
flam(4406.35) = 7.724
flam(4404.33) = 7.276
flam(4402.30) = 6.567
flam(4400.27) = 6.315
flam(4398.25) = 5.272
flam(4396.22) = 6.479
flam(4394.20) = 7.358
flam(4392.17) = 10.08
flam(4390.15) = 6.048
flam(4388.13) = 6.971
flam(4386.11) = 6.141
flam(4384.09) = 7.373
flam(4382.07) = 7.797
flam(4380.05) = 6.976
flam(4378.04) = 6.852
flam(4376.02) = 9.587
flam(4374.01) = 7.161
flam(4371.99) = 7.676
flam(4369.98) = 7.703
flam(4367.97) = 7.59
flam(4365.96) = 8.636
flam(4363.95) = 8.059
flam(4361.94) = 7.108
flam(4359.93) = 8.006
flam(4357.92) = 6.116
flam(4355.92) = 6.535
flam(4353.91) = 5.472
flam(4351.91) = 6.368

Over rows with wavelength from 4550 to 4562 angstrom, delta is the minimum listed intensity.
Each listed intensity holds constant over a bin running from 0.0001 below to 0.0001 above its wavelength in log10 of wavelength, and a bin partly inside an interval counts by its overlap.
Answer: 5.667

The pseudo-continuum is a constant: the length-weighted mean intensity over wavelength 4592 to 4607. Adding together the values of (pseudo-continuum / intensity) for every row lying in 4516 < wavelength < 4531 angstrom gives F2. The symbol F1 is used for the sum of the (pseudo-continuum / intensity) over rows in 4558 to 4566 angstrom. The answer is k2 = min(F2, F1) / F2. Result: 0.5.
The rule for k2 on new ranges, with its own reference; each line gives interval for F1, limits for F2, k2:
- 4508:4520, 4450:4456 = 1.0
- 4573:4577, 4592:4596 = 1.0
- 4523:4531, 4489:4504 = 0.6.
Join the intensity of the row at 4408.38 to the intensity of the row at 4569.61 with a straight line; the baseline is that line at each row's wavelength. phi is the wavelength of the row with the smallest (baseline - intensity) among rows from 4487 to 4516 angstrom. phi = 4515.23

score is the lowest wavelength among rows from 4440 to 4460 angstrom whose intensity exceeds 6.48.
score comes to 4440.99 angstrom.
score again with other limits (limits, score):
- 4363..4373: 4363.95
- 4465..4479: 4465.60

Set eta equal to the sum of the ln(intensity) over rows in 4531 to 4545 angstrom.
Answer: 13.6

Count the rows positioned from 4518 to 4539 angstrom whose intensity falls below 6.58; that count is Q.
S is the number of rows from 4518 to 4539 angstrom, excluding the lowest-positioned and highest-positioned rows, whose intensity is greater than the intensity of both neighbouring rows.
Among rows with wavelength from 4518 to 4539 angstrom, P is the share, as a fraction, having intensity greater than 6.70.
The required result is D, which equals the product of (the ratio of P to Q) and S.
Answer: 0.20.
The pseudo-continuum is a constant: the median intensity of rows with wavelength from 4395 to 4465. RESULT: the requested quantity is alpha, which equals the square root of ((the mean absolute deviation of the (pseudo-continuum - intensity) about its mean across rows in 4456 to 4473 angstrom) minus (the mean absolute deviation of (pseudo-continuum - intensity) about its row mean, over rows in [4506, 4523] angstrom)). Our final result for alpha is 0.65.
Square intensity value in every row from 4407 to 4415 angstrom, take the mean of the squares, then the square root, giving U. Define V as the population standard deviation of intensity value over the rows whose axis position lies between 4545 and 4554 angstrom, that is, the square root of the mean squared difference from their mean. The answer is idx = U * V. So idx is 6.9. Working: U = 6.2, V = 1.11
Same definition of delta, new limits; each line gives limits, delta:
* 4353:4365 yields 5.472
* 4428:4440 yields 5.385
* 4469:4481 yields 6.343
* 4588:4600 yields 5.82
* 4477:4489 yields 5.499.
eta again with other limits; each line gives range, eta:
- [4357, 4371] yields 14.2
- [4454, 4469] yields 13.3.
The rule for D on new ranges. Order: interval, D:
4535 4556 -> 0.30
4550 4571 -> 0.20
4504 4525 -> 0.50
